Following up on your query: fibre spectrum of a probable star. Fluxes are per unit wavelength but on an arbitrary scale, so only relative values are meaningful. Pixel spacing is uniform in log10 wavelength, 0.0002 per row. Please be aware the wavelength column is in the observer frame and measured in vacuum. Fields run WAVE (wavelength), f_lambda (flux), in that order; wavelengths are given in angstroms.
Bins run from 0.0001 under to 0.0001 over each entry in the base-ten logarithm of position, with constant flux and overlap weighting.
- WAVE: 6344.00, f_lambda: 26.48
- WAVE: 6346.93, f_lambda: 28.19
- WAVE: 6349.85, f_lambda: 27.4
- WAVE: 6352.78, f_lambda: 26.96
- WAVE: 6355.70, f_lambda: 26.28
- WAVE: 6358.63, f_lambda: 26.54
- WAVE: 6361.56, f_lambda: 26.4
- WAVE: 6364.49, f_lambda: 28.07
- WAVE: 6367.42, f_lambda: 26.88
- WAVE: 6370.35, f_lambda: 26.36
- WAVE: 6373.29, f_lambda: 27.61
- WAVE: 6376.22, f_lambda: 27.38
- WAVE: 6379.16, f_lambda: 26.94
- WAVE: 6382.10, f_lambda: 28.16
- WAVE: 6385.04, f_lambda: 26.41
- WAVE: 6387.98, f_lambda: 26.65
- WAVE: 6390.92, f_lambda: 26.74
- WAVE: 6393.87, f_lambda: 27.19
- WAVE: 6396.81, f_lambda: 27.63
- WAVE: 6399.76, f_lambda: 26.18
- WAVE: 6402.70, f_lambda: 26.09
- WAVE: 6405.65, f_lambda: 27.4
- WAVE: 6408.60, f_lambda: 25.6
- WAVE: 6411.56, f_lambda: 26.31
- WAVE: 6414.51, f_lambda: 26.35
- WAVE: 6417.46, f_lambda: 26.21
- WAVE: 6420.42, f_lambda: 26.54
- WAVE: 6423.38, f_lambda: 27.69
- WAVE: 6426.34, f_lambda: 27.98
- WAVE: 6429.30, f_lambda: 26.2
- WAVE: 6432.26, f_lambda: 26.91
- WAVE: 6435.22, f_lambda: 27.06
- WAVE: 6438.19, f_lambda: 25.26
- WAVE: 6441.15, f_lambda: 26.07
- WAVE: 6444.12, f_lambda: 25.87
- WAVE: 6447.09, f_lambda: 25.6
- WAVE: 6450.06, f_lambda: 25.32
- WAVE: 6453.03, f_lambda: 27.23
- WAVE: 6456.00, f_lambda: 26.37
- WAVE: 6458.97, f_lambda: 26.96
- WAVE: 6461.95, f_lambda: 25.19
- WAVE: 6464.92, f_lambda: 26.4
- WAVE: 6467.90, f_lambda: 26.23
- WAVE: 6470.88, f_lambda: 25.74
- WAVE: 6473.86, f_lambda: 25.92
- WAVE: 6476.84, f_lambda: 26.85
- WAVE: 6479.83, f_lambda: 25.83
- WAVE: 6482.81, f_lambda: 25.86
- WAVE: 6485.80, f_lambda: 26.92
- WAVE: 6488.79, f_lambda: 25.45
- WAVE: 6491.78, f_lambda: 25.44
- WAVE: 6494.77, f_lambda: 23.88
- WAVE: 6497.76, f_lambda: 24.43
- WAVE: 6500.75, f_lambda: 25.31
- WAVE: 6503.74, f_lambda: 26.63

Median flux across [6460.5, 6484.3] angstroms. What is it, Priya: 25.89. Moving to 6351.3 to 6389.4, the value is 26.88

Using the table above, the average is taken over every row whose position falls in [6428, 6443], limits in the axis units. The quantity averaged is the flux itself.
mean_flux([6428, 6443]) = 26.3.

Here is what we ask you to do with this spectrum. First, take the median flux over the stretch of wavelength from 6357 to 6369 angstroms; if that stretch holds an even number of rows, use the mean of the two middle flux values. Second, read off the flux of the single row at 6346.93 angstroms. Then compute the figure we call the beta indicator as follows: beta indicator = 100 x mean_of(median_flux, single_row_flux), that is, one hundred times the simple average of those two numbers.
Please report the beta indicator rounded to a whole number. 2745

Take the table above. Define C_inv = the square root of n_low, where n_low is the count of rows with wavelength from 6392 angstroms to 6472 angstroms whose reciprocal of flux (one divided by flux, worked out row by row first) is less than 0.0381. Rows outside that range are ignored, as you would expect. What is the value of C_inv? 3.7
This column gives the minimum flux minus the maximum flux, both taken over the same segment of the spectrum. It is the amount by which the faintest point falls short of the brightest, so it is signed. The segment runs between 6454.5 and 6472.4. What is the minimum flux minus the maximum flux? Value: -1.77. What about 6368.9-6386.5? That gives -1.80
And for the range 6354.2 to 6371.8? -1.79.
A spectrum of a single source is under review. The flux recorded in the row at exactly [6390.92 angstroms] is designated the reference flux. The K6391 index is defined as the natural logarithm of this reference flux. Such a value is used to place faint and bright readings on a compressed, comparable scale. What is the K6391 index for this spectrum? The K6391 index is 3.29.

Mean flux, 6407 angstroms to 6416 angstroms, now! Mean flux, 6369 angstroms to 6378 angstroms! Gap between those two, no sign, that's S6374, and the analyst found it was 1.0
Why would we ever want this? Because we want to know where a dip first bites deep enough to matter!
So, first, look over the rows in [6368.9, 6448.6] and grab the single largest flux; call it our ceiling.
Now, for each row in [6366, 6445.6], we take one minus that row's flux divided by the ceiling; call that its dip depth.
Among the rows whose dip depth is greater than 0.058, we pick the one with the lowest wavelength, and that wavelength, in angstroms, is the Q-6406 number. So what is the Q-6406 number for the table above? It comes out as 6370.35 angstroms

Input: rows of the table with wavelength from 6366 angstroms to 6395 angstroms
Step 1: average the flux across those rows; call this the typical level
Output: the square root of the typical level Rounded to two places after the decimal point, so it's 5.20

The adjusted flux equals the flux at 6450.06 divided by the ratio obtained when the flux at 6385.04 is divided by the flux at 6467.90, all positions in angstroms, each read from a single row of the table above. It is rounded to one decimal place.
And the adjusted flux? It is 25.1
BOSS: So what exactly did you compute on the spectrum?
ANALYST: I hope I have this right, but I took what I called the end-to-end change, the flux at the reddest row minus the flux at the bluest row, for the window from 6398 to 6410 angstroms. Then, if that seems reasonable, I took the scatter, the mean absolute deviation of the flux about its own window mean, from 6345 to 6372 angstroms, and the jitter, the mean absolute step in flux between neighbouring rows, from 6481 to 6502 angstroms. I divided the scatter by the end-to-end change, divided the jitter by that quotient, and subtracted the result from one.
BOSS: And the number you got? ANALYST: 1.9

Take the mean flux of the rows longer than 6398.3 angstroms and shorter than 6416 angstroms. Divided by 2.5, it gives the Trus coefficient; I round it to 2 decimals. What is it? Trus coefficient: 10.53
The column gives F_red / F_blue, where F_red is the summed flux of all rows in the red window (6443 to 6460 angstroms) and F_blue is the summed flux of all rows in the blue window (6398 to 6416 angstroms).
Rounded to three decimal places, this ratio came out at 0.996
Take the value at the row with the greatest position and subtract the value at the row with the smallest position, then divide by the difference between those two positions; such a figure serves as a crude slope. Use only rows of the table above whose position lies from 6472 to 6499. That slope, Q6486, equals -0.06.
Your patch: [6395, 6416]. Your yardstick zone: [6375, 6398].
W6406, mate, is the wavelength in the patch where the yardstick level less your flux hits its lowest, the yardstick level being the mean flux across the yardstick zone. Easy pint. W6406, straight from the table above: 6396.81 angstroms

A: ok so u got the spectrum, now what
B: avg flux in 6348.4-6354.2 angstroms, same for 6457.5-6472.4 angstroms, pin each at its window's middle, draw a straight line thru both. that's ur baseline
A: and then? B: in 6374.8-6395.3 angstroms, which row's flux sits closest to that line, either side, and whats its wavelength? 6379.16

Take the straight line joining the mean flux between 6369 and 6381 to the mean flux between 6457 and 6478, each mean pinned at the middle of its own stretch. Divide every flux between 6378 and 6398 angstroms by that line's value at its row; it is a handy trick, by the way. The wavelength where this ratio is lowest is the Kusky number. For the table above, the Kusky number 6385.04 angstroms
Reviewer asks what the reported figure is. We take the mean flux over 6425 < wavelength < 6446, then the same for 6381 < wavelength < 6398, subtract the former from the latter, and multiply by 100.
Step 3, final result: 65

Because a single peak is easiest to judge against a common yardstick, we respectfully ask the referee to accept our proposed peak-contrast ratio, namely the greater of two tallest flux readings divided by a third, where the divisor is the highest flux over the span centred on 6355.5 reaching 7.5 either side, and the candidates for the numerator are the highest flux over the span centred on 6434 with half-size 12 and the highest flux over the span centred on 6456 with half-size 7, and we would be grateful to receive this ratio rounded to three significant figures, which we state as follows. 1.02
